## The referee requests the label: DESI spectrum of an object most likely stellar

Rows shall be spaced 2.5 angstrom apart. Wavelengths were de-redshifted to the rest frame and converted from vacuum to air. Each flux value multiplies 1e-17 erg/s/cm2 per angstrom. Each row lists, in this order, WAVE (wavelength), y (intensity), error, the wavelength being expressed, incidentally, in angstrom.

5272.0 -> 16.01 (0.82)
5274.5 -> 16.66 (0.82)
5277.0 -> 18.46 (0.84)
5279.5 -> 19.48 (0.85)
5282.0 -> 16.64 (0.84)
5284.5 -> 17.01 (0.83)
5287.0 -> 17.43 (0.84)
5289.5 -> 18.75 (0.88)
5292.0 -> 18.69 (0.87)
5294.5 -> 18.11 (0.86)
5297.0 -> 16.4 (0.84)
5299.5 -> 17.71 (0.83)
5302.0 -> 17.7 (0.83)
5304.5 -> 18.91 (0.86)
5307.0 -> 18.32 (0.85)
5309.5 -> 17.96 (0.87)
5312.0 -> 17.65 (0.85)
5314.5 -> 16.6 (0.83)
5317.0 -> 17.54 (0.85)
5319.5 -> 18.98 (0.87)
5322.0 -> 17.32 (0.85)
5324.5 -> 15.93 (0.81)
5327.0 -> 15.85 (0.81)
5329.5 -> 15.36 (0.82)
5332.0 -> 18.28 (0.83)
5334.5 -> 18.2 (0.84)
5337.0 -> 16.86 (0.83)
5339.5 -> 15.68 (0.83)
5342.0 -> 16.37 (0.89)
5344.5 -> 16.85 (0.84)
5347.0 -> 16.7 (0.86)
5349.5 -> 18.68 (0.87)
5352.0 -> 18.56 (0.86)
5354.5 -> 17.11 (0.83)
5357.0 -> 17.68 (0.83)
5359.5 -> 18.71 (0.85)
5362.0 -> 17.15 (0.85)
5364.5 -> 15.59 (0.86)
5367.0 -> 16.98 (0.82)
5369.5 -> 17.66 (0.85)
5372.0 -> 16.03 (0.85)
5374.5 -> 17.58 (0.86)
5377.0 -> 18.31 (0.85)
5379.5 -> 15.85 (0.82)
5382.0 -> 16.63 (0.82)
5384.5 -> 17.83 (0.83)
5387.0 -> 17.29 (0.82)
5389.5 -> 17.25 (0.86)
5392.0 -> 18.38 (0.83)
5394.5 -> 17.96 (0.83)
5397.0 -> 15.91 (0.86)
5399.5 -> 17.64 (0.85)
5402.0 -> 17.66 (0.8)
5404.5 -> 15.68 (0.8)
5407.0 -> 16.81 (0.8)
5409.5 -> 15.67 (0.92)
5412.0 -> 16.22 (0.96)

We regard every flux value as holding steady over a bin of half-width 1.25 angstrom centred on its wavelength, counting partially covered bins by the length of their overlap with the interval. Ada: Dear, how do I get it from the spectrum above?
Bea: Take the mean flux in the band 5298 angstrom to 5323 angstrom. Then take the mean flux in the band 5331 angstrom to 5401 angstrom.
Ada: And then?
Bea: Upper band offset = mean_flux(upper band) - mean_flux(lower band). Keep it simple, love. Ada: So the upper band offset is -0.59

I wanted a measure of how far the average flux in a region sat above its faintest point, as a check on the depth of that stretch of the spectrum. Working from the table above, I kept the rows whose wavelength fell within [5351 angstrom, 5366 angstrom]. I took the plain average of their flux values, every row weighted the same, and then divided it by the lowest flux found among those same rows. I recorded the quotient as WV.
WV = 1.12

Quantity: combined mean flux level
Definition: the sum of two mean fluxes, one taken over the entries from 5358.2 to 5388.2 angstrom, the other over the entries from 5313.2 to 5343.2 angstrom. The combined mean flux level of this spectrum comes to 34.05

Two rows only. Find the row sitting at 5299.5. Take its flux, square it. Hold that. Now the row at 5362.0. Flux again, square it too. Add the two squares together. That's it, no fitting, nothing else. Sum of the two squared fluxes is 608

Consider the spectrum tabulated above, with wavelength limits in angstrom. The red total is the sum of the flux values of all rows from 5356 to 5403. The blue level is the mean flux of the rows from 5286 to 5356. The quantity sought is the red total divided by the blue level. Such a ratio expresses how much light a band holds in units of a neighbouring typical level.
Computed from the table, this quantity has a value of 18.8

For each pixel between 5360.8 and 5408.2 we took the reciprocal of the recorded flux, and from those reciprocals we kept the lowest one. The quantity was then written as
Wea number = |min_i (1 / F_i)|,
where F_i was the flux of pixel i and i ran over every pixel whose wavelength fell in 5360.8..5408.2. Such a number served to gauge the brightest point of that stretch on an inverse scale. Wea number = 0.0544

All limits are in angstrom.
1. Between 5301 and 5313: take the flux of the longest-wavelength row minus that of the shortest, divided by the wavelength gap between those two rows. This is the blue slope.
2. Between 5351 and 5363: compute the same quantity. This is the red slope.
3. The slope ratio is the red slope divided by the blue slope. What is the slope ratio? 28.2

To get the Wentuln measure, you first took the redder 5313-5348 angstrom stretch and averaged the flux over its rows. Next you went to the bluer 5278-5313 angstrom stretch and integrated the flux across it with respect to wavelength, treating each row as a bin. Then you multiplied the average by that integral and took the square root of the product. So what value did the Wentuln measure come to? 103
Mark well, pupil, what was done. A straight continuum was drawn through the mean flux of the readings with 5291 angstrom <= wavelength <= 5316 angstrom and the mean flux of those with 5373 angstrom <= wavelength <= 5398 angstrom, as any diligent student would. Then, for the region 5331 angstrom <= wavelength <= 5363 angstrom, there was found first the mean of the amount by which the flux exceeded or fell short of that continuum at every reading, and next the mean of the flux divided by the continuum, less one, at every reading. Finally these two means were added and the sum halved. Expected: -0.05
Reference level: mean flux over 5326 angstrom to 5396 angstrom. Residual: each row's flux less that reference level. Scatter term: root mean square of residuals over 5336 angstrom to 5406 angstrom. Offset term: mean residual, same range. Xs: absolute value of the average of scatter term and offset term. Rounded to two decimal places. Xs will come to 0.45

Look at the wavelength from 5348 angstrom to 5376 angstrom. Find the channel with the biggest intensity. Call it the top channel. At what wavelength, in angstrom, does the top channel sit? 5359.5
